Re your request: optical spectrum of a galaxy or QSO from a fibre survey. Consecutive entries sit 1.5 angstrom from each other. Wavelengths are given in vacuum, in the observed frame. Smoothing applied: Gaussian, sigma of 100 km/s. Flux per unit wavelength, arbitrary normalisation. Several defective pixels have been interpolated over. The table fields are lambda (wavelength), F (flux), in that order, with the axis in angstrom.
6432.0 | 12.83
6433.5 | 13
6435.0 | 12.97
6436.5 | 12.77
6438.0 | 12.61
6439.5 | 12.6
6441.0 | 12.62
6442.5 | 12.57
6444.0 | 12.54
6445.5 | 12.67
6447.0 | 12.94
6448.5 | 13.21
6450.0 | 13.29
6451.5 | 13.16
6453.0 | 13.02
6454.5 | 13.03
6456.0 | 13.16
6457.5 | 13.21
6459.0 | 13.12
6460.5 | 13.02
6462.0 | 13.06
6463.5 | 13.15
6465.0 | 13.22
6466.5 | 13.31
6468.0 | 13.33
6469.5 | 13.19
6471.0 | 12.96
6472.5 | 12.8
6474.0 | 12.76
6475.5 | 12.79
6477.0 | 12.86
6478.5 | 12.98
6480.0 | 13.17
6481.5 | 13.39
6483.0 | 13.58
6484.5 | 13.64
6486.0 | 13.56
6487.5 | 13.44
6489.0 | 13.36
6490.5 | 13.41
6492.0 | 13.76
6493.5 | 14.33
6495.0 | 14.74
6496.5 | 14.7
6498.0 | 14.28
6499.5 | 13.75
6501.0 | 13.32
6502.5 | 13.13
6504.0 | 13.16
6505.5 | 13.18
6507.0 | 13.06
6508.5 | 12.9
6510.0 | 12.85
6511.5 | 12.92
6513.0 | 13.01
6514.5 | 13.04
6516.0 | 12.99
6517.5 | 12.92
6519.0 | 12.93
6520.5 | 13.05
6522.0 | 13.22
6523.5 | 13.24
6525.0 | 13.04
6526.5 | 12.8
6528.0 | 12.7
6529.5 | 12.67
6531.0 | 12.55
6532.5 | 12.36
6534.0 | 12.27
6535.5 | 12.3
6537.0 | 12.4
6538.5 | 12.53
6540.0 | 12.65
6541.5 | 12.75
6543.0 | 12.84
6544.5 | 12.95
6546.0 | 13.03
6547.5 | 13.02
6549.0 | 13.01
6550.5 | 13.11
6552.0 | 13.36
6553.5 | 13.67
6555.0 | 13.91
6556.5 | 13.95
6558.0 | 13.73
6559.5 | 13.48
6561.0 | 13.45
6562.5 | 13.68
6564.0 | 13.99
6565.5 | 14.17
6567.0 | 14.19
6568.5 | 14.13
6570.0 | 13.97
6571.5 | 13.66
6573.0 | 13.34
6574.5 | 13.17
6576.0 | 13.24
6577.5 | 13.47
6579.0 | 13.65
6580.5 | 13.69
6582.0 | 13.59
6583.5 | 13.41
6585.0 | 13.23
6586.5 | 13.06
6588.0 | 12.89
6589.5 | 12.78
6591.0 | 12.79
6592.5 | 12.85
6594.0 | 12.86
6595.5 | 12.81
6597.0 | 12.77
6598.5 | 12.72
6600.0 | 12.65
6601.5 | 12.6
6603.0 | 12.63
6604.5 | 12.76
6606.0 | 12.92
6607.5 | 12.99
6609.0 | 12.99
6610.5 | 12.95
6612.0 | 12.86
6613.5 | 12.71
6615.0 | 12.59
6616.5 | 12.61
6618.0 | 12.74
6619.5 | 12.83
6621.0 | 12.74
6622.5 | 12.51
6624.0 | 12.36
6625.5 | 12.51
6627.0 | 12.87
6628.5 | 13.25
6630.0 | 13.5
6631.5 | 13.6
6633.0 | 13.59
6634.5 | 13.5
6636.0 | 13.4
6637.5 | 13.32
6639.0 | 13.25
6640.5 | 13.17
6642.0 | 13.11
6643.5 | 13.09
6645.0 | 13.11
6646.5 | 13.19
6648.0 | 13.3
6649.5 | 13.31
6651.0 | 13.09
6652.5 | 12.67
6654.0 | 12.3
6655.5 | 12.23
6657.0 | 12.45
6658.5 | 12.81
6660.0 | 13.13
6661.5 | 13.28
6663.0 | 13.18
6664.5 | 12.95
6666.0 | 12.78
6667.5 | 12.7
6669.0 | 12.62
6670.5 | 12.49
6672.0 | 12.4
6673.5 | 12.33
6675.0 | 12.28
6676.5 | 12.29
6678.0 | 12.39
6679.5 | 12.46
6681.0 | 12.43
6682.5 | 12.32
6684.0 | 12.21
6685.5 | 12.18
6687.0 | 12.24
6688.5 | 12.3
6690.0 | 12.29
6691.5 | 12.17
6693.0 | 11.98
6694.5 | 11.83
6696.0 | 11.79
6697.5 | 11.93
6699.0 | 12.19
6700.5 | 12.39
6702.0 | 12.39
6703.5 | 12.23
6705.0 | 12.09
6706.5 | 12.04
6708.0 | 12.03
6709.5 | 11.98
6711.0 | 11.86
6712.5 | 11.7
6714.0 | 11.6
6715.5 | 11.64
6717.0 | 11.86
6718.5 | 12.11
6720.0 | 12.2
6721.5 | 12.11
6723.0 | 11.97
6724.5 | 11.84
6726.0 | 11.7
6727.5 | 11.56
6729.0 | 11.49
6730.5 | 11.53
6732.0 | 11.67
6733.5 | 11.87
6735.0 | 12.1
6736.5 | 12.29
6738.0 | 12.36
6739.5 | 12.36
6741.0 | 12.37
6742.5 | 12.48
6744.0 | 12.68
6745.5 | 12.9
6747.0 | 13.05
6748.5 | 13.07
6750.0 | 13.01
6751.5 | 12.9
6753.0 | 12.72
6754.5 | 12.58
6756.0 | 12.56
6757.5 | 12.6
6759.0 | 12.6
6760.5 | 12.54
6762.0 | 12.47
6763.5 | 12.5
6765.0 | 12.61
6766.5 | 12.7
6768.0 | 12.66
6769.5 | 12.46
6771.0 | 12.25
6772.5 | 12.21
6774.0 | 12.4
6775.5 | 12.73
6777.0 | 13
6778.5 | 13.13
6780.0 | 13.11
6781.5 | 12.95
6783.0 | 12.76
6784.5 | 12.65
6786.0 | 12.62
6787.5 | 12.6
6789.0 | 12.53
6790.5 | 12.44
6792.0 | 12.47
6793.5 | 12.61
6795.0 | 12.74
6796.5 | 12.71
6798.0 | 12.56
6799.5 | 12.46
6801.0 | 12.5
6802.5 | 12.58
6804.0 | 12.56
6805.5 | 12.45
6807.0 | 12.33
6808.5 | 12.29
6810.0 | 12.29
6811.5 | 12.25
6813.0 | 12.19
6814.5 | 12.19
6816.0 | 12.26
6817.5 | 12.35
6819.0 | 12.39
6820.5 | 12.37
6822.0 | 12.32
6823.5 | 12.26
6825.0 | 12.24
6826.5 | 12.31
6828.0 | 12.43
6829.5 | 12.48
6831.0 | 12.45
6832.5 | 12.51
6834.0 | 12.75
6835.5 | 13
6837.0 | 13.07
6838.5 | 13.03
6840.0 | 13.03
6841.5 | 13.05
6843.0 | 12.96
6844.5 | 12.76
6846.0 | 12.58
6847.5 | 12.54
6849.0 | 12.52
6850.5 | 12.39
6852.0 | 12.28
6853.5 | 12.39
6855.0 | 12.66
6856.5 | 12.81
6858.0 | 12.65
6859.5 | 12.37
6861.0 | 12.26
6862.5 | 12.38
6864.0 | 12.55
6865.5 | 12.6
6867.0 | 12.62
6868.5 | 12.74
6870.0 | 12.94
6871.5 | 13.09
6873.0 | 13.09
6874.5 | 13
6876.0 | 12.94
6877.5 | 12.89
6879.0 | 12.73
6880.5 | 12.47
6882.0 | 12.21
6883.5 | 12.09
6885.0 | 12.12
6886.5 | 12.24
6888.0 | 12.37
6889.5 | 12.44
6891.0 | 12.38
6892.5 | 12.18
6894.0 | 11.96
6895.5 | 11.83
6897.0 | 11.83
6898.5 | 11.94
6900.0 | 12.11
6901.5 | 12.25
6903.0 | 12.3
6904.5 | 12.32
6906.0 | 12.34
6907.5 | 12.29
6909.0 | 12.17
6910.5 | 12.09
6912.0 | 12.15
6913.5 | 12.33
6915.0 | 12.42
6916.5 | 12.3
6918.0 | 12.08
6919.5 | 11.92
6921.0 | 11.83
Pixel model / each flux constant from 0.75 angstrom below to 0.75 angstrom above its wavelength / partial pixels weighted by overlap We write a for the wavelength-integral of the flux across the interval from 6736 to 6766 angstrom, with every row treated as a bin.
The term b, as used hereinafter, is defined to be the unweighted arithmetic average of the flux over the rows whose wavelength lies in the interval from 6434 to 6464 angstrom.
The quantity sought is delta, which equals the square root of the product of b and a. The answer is 70.0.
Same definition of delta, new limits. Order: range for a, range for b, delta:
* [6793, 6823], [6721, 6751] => 67.5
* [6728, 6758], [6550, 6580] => 71.4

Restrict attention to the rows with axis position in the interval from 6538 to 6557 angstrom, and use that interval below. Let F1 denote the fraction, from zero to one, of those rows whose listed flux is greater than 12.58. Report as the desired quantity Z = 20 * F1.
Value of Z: 18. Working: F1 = 0.92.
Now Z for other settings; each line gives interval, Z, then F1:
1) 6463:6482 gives 20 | 1.00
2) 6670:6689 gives 0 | 0.00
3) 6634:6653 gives 20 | 1.00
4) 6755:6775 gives 8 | 0.38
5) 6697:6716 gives 0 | 0.00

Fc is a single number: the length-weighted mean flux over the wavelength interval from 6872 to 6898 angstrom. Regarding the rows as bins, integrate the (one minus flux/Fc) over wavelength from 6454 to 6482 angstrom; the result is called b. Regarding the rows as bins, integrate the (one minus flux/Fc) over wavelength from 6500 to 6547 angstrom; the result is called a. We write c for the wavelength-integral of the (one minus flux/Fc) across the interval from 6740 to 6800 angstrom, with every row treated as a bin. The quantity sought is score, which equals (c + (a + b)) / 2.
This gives -2.3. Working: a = -1.8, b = -1.5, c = -1.3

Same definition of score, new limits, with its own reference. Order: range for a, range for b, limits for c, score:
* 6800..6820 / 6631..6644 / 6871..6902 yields -0.4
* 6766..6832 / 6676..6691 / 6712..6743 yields 0.4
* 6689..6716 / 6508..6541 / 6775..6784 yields -0.3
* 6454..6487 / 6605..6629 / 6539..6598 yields -3.6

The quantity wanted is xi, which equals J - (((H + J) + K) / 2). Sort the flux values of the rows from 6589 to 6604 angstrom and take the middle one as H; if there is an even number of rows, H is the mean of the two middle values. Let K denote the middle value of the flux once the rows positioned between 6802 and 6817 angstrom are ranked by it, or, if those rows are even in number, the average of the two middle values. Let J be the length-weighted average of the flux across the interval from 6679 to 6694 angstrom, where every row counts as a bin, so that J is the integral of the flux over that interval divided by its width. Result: -6.4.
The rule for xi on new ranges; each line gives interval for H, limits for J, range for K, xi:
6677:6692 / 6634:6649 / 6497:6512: -6.1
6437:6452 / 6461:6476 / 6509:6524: -6.3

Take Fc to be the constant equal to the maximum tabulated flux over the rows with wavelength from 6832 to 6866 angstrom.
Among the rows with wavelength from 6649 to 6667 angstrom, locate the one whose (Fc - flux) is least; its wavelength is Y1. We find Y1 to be 6649.5 angstrom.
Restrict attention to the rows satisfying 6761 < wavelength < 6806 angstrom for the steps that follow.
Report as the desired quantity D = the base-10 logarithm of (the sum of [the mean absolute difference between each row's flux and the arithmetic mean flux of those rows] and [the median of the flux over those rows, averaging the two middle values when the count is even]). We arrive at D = 1.11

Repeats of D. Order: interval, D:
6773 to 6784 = 1.12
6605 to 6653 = 1.12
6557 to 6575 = 1.15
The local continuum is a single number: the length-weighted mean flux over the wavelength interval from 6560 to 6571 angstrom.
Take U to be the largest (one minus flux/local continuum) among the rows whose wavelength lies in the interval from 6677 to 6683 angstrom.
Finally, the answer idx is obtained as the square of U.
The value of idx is 0.013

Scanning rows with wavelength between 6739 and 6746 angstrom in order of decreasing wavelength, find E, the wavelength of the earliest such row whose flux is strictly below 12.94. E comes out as 6745.5 angstrom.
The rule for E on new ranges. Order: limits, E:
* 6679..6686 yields 6685.5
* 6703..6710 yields 6709.5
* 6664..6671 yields 6670.5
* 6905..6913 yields 6912.0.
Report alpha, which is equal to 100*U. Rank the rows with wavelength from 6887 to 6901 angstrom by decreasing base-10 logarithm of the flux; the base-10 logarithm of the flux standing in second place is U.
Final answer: 109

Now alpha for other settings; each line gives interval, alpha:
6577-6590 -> 114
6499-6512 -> 112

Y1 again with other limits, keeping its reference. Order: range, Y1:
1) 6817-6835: 6834.0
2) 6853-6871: 6870.0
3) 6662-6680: 6663.0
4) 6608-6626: 6609.0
